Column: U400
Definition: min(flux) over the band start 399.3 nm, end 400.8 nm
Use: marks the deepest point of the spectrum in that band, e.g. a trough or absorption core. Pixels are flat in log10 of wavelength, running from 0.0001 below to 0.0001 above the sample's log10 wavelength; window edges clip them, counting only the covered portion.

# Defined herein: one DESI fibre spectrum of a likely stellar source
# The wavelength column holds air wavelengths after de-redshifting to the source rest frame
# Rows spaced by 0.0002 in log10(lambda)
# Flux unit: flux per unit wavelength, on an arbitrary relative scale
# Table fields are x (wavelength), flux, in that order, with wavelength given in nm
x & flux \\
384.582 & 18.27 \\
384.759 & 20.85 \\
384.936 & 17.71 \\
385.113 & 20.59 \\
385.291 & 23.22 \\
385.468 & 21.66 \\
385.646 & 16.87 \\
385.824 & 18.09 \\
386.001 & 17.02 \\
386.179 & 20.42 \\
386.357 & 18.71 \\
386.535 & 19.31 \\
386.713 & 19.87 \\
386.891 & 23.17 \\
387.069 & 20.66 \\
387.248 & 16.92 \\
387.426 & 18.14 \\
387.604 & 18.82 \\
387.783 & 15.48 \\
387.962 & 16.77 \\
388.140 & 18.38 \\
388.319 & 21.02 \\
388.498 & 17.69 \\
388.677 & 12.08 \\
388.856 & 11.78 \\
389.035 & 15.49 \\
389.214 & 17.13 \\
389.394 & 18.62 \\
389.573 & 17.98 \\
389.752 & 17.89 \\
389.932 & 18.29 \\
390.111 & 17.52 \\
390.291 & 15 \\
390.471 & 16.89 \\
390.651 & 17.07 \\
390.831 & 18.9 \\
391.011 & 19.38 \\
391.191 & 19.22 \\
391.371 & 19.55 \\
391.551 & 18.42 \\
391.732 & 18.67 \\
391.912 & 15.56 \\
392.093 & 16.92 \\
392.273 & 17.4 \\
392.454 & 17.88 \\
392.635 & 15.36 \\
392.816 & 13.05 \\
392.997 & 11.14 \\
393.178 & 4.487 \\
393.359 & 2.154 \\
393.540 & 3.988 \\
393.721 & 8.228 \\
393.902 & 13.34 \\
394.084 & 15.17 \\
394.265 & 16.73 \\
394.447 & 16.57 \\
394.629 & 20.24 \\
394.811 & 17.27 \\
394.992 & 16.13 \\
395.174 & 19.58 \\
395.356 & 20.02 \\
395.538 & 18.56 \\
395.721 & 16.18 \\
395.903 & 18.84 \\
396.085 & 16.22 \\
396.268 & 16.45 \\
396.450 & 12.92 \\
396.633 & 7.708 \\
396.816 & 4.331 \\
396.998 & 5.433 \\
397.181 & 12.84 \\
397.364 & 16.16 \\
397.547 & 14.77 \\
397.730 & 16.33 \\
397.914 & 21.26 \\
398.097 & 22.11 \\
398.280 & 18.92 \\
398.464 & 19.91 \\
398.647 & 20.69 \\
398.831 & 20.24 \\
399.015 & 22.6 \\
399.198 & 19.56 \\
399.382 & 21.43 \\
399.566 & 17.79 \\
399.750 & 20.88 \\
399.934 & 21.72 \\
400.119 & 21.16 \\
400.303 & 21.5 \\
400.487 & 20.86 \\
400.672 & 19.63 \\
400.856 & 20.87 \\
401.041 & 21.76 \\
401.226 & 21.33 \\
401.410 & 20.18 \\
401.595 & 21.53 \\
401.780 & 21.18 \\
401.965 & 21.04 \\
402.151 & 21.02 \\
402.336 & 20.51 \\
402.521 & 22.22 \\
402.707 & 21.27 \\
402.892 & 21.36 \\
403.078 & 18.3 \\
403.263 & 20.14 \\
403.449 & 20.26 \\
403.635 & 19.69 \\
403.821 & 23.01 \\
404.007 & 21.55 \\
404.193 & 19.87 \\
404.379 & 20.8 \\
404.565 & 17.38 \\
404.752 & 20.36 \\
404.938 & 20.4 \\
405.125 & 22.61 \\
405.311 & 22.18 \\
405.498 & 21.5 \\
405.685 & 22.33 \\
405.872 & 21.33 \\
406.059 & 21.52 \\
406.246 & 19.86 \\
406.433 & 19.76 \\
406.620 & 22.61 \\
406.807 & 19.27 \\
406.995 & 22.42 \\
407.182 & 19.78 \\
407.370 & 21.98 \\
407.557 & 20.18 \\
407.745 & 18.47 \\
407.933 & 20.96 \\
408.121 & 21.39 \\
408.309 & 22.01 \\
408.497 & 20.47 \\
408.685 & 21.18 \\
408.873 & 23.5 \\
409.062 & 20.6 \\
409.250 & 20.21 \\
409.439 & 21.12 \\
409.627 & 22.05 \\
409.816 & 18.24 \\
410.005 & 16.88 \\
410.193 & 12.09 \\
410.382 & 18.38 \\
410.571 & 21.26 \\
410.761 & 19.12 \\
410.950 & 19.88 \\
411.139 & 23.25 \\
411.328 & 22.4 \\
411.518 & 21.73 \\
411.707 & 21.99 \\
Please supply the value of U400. 17.79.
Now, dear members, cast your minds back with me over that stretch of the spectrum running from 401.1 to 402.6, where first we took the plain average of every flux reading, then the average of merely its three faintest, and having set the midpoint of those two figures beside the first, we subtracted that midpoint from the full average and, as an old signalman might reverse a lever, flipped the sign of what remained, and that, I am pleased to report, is -0.28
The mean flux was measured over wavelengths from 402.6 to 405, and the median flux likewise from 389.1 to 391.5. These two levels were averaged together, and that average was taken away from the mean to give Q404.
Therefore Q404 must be 1.2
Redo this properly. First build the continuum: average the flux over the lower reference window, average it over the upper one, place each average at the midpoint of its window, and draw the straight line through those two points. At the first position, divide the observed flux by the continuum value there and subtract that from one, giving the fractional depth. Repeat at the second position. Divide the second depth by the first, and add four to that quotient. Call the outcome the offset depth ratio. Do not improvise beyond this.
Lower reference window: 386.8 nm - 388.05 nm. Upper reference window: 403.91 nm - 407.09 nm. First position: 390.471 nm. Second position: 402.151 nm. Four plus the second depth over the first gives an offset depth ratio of 3.8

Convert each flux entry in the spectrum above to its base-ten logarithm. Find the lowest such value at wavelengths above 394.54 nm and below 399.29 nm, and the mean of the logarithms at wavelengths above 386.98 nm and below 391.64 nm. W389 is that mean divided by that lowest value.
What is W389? 1.9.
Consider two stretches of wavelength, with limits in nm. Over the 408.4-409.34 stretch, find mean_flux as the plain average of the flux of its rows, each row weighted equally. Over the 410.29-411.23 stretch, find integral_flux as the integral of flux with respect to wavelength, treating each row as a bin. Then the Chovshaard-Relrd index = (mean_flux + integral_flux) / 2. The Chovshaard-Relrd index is 20.2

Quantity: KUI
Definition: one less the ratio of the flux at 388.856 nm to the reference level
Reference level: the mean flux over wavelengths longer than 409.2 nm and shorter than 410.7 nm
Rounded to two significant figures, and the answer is 0.37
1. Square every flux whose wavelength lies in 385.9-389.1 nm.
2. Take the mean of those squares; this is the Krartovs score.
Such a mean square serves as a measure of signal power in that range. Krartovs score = 328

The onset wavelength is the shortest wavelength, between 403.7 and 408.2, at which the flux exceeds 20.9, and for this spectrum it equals 403.821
